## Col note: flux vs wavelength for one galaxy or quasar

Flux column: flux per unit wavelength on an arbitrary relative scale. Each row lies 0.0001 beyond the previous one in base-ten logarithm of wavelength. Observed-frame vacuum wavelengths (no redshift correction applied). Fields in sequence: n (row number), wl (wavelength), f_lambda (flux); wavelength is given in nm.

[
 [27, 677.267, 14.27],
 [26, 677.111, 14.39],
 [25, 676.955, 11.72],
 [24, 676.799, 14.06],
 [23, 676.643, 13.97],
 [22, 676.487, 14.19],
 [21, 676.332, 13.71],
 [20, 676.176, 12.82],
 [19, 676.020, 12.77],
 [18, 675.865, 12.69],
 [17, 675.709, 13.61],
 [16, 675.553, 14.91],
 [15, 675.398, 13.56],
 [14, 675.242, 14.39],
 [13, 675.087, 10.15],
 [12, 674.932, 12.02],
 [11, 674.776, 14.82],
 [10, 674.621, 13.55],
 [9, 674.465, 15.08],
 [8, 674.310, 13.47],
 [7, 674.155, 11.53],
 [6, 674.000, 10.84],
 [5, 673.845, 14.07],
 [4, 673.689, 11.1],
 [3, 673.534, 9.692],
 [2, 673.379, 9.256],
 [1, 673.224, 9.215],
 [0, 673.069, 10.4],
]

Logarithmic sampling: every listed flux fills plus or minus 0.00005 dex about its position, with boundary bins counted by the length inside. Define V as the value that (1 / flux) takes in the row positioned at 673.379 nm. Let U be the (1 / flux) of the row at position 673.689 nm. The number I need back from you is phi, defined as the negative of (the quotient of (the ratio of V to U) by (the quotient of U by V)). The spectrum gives -1.44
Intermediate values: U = 0.090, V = 0.108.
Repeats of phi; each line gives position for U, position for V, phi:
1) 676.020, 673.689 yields -1.32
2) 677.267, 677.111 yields -0.98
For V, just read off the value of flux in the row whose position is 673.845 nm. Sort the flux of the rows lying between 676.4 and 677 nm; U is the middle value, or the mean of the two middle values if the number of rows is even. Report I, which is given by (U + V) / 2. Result 14.0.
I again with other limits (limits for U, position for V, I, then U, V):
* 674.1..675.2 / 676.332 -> 13.6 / 13.5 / 13.71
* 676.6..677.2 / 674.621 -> 13.8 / 14.0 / 13.55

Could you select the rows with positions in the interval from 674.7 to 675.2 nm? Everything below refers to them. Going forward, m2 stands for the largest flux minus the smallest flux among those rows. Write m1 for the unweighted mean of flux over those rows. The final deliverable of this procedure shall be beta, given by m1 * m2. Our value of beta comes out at 58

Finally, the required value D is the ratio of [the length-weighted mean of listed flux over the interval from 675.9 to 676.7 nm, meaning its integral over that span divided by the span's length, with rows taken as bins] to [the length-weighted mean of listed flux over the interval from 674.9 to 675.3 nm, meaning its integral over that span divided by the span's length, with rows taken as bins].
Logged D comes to 1.11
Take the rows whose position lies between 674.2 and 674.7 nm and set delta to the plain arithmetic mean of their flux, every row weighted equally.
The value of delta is 14.0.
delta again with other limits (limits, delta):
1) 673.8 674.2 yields 12.1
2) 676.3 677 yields 13.5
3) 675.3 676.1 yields 13.5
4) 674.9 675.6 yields 13.0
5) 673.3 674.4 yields 11.4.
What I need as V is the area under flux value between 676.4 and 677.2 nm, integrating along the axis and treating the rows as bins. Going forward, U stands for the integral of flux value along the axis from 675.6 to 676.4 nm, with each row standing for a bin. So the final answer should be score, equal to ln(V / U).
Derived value 0.038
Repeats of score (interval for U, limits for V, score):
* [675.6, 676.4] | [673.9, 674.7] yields -0.017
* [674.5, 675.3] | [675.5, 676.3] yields 0.019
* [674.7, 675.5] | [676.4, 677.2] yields 0.047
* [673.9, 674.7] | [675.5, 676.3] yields 0.029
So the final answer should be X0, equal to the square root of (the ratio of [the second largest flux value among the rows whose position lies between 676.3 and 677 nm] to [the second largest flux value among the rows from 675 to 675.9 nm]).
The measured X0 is 0.99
